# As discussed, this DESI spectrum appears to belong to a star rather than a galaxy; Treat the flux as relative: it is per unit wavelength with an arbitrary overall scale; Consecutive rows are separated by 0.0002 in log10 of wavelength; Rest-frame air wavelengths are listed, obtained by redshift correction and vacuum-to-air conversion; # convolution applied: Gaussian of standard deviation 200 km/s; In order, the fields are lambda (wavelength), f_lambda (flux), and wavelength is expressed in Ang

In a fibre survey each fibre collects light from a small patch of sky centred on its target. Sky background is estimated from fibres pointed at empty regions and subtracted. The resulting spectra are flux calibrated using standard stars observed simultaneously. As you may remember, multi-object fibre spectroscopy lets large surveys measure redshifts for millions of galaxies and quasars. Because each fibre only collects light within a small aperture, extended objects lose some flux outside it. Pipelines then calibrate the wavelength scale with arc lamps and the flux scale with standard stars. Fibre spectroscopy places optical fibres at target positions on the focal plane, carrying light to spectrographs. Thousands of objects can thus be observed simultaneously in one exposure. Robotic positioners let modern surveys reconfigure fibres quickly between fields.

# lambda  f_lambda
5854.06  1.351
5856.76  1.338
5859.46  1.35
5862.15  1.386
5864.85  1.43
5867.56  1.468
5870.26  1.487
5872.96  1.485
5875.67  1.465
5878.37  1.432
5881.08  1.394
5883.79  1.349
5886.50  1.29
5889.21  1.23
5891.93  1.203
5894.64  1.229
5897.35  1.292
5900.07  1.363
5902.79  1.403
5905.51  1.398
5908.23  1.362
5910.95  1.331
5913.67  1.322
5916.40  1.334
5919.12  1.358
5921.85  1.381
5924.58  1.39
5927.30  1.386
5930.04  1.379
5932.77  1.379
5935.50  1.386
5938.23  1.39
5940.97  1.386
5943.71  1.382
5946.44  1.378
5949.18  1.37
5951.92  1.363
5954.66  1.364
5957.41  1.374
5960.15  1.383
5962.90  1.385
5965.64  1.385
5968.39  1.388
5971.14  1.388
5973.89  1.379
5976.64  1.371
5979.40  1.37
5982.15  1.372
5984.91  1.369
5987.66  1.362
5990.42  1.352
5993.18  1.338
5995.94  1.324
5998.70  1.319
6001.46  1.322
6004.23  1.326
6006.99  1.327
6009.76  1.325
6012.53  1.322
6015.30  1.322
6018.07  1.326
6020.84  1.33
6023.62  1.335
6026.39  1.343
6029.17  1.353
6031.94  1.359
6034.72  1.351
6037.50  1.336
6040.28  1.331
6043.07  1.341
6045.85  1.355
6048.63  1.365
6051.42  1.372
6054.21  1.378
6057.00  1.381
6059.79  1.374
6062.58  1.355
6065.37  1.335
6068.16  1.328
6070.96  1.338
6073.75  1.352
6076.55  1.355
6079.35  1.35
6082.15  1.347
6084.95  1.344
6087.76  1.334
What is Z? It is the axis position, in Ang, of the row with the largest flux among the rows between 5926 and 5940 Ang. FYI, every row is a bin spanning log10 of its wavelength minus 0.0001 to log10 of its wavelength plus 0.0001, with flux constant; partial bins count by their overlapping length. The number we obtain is 5938.23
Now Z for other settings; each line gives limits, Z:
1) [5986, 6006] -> 5987.66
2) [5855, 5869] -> 5867.56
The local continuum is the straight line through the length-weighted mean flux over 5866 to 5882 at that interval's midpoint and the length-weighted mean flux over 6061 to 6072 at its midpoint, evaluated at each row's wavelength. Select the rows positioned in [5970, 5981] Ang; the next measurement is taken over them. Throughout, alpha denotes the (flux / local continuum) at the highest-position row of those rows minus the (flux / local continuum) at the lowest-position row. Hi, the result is -0.009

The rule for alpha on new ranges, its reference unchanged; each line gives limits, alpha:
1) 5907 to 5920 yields 0.002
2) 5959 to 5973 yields 0.008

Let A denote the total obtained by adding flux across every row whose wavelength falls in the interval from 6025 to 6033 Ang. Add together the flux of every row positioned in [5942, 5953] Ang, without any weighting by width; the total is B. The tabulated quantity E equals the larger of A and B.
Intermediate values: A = 4.1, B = 5.5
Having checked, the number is 5.5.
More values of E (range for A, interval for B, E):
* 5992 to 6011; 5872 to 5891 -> 9.6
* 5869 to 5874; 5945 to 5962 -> 8.2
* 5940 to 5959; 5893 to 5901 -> 9.6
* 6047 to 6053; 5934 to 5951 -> 8.3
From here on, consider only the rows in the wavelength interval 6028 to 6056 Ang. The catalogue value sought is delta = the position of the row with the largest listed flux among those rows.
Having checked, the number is 6054.21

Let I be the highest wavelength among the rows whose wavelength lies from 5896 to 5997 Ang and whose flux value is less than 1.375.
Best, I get 5995.94 Ang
